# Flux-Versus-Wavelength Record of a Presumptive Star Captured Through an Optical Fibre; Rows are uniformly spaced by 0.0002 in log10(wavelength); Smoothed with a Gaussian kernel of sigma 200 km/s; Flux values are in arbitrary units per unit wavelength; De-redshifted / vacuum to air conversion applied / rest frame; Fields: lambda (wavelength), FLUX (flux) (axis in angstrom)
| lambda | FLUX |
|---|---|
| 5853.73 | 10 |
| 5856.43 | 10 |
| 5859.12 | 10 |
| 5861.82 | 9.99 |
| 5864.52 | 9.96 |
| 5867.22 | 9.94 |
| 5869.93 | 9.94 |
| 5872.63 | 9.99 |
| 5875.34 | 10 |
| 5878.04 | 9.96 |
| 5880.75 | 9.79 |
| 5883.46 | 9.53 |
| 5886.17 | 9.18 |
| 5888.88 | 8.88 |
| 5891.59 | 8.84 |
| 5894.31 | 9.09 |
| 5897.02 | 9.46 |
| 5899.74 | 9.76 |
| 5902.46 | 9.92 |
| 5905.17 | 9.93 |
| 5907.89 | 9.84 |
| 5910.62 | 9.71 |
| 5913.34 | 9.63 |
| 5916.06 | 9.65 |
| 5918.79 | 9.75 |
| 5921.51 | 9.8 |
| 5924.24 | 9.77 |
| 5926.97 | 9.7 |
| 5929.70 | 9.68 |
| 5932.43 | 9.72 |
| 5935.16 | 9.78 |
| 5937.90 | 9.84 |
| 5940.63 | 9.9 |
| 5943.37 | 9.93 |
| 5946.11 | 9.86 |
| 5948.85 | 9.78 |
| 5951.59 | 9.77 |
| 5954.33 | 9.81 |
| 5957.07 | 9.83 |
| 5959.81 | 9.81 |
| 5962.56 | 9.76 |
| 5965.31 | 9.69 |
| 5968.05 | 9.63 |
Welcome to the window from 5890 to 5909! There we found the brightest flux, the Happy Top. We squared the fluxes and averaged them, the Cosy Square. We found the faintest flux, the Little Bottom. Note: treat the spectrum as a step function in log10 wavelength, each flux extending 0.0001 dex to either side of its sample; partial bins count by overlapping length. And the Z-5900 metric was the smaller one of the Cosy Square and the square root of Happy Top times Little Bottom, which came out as 9.37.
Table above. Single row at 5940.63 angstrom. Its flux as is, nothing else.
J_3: 9.9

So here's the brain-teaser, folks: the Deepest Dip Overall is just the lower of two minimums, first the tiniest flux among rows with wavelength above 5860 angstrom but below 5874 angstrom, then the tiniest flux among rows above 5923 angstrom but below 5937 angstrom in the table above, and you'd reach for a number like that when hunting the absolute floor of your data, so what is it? 9.68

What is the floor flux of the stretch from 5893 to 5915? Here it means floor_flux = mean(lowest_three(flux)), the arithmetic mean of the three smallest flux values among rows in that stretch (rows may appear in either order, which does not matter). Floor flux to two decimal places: 9.39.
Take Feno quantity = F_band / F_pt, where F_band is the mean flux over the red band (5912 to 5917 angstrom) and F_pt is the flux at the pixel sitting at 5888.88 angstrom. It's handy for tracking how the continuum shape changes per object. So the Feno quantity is 1.086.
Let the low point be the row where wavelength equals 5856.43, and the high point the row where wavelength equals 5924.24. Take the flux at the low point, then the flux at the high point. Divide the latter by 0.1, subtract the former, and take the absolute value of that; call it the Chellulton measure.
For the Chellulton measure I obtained 87.7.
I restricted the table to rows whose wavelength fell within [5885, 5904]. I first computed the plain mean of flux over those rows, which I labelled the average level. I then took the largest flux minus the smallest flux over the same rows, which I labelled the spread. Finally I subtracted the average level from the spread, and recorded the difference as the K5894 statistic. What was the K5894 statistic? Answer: -8.2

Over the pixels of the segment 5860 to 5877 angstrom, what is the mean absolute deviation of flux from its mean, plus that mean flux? 9.993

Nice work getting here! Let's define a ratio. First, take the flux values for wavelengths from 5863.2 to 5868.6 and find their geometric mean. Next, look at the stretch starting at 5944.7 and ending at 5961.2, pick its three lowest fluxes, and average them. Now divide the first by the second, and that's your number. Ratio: 1.02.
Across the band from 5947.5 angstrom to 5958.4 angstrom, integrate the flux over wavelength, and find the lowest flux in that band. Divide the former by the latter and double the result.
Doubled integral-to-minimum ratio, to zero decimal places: 22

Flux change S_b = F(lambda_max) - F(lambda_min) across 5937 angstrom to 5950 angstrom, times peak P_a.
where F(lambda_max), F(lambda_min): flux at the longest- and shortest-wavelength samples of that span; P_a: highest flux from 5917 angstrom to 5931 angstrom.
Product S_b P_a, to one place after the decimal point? -0.6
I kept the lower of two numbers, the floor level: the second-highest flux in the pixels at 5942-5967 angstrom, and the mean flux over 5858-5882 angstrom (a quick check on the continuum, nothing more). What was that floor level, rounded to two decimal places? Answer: 9.86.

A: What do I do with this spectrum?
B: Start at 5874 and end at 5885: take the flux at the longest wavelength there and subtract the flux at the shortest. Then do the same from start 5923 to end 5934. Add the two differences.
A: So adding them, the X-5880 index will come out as -0.52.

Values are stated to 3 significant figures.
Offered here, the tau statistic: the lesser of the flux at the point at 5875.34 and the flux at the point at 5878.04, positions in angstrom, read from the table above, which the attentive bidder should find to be 9.96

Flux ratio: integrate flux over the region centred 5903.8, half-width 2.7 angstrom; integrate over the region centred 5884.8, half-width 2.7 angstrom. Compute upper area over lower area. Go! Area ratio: 1.06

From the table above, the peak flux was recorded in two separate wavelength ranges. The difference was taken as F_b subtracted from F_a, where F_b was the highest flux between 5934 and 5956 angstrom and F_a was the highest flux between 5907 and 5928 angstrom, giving -0.090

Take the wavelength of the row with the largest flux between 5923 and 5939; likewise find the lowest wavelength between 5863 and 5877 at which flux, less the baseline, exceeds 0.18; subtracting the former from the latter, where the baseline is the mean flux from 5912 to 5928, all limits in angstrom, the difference -73.4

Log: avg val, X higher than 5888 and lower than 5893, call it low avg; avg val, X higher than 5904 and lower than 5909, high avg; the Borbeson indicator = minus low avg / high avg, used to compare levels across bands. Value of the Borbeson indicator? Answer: -0.90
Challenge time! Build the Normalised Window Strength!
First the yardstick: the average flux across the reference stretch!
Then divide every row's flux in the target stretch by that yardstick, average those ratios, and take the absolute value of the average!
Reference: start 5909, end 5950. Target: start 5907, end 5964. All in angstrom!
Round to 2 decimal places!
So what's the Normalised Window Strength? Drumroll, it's 1.00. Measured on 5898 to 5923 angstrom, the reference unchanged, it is 1.00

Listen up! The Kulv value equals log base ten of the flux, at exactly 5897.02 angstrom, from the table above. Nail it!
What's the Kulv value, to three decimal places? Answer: 0.976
